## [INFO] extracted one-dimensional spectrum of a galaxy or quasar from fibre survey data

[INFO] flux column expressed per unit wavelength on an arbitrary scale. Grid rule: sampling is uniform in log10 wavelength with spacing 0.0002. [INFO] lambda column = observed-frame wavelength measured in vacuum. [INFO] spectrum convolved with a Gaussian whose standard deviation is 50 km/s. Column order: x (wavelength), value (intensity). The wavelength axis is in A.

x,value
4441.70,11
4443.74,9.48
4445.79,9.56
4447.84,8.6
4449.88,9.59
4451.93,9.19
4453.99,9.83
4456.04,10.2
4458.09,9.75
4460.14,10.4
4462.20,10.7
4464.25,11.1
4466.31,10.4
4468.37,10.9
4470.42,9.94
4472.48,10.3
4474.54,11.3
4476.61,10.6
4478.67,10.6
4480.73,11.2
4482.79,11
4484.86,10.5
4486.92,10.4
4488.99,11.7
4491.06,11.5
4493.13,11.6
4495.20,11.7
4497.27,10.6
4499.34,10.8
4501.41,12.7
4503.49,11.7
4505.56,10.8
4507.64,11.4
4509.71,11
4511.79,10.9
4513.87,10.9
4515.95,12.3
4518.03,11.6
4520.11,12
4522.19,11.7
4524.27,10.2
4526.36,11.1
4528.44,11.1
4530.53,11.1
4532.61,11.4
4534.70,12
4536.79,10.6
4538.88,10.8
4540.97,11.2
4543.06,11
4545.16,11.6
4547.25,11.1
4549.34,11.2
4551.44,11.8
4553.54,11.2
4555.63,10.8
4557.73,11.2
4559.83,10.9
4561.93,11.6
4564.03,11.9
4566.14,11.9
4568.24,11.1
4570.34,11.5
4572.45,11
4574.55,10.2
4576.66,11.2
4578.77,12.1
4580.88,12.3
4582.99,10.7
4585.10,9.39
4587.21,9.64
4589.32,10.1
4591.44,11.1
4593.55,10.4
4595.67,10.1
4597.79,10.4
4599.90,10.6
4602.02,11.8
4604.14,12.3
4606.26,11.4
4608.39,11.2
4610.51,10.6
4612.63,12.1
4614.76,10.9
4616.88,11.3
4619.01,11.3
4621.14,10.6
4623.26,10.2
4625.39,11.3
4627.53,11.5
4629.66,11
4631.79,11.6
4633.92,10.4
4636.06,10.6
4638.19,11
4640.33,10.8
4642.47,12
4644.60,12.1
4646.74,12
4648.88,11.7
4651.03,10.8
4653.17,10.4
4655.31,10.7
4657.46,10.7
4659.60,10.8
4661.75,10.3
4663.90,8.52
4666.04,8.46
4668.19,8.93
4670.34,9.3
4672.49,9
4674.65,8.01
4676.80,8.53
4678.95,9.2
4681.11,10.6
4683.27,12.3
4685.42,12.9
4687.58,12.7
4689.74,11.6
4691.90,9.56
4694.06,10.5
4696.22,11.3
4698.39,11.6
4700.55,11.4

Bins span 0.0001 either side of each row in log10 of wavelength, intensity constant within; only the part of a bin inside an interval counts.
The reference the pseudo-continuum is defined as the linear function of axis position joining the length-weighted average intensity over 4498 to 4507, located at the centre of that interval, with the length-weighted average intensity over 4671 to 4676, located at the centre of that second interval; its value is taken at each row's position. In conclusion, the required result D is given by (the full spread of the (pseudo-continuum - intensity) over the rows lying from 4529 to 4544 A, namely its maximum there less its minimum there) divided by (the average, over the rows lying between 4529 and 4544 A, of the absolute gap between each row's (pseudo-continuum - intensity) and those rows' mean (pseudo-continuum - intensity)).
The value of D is 4.37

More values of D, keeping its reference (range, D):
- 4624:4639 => 3.71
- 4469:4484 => 3.30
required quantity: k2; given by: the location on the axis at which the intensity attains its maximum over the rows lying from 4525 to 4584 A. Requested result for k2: 4580.88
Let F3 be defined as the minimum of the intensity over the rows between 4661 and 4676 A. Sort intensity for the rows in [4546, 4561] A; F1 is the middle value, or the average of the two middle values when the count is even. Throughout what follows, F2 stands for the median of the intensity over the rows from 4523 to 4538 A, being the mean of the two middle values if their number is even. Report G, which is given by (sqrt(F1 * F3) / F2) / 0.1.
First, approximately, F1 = 11.2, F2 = 11.1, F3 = 8.01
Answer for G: 8.5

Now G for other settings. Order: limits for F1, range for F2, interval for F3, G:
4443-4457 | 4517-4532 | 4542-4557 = 9.2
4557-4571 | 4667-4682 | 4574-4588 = 11.5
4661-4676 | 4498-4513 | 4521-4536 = 8.7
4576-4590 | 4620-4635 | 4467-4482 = 9.4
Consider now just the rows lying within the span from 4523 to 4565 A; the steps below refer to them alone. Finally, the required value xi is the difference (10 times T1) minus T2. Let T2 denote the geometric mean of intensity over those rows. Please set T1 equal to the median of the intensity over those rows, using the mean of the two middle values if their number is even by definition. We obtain 100.3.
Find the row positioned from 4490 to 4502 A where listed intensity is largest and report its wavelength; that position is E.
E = 4501.41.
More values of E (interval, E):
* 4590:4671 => 4604.14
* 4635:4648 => 4644.60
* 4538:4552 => 4551.44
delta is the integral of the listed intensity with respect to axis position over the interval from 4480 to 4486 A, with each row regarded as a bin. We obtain 65.3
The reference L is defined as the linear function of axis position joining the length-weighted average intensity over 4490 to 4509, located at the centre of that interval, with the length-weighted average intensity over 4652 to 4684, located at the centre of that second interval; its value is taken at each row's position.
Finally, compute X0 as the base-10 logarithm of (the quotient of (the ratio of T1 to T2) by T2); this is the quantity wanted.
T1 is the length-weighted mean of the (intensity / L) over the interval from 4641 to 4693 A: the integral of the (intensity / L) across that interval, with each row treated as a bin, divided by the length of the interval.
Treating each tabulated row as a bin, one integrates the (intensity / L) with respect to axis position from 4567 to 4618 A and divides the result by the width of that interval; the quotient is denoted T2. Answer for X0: -0.01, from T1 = 1.08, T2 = 1.05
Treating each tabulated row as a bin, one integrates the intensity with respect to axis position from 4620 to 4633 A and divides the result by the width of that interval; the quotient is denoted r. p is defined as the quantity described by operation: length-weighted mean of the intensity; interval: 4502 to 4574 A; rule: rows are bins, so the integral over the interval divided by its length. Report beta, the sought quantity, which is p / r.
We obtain 1.02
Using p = 11.28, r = 11.0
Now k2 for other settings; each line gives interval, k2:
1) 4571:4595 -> 4580.88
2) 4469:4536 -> 4501.41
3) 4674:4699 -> 4685.42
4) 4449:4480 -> 4474.54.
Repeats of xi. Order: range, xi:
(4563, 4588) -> 100.5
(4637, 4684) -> 96.3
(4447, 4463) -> 88.1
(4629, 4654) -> 98.8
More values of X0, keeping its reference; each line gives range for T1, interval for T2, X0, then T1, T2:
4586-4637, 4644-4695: -0.03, 1.06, 1.07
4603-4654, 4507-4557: 0.03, 1.11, 1.02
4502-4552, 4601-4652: -0.09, 1.01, 1.11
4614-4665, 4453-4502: 0.10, 1.10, 0.93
